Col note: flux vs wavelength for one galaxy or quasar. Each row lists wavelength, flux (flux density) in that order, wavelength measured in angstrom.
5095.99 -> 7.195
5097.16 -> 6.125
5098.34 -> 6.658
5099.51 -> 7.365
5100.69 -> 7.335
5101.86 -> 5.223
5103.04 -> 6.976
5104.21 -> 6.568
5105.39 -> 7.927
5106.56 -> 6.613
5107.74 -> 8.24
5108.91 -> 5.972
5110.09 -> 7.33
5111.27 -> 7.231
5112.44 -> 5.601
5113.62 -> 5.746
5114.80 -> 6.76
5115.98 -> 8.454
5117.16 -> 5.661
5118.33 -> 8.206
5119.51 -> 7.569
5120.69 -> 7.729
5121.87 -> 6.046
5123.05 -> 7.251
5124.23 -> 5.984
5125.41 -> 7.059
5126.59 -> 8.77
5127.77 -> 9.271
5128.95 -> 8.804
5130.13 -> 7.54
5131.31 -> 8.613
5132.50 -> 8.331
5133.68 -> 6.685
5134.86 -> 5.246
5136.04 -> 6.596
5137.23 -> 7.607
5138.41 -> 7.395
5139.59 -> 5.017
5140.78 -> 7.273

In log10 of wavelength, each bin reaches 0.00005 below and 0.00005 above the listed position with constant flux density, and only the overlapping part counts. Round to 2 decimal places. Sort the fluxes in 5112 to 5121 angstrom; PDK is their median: 7.16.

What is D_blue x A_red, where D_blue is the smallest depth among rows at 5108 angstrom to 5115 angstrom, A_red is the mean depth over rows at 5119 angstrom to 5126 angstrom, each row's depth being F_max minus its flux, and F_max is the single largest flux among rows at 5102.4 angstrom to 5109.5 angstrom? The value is 1.2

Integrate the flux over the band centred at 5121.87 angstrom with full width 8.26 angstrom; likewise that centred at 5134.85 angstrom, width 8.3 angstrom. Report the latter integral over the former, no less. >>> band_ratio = 1.02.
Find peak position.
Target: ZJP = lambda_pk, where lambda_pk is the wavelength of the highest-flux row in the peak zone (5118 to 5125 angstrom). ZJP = 5118.33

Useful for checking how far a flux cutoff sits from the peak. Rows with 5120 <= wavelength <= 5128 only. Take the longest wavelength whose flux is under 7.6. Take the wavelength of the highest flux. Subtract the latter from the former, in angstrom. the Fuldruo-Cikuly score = -2.4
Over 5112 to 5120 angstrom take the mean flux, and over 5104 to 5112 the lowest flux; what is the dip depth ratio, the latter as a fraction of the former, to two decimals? 0.87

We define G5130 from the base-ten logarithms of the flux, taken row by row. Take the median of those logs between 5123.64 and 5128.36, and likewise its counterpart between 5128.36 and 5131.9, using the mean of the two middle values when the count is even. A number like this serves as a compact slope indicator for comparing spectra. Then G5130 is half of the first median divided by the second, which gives 0.48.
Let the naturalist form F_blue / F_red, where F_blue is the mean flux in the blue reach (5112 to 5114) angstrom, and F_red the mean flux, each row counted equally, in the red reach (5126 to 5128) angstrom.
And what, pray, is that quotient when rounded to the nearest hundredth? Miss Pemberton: 0.63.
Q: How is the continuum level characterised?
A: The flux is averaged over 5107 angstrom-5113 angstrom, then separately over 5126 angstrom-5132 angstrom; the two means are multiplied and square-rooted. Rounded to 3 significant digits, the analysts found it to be 7.69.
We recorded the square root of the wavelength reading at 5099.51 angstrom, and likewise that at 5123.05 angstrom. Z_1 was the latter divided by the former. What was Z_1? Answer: 0.99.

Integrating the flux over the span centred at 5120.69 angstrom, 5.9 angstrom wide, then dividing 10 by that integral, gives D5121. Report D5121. 0.230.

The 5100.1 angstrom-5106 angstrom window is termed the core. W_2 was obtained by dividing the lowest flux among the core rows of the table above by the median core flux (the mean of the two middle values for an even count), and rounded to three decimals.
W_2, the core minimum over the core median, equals 0.749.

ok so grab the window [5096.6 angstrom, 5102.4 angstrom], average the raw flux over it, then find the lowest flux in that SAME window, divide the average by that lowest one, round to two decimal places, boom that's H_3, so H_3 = 1.25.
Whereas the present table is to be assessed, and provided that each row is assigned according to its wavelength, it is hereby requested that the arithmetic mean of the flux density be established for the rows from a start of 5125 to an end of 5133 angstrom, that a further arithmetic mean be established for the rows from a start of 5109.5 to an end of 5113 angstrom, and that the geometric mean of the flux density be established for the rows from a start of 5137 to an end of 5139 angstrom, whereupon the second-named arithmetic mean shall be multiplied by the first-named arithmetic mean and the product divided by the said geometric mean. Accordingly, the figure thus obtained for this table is 7.5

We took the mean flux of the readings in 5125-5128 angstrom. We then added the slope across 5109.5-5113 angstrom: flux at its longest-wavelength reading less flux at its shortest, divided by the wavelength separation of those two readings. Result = 7.6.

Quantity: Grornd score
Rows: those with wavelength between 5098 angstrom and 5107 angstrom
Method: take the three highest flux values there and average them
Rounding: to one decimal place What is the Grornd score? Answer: 7.5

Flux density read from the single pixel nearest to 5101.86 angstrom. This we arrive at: 5.223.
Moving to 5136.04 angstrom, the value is 6.596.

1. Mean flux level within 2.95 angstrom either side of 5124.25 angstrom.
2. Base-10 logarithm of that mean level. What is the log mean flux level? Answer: 0.85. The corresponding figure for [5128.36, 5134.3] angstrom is 0.90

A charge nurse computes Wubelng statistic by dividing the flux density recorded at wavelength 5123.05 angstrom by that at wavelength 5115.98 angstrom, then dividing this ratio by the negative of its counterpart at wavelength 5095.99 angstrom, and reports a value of -0.12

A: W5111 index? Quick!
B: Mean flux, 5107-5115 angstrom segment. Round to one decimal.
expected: 6.7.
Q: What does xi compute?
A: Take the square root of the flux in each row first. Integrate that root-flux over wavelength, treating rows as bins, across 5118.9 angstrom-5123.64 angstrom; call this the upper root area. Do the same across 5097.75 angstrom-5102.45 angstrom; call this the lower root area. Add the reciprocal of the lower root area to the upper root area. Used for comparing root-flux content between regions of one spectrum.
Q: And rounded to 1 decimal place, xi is 12.7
